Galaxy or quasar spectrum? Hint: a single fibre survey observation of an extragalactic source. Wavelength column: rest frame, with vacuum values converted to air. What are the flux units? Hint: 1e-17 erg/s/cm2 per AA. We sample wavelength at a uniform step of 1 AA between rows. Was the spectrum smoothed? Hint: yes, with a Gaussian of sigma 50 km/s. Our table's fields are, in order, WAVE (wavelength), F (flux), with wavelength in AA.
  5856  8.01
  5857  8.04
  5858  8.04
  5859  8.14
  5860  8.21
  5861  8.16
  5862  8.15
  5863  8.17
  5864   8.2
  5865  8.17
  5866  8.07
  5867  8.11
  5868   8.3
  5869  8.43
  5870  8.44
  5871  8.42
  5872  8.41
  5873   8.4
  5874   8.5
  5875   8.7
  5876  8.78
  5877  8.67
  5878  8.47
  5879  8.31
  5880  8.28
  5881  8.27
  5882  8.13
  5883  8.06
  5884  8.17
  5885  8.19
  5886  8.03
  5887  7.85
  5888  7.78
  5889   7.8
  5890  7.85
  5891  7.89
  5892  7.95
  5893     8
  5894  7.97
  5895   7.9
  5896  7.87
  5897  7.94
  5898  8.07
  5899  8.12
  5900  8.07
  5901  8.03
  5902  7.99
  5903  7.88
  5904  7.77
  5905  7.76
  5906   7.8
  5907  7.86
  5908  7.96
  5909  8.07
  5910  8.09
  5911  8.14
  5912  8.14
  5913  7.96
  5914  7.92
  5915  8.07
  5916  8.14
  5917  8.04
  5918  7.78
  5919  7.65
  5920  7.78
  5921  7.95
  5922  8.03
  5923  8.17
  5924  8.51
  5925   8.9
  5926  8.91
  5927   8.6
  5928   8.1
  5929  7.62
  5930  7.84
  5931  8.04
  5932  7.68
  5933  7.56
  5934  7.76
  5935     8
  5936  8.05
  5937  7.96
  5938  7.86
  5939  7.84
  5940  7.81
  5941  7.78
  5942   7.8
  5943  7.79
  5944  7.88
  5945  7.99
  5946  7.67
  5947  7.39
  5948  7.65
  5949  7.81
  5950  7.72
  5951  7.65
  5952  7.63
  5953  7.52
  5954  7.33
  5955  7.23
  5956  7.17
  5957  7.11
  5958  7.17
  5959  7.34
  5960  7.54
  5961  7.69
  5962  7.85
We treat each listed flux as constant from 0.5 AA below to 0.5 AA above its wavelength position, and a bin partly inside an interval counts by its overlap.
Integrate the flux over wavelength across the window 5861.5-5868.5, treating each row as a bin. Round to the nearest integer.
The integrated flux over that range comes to 57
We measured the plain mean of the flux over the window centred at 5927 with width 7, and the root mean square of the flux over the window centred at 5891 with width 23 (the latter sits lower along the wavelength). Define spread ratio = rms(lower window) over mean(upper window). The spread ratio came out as 0.96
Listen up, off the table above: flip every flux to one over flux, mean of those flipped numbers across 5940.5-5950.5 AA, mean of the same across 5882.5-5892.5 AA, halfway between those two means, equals 0.127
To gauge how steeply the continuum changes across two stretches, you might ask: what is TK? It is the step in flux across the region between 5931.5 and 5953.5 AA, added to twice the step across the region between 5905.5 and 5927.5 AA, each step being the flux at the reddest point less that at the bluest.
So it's 1.4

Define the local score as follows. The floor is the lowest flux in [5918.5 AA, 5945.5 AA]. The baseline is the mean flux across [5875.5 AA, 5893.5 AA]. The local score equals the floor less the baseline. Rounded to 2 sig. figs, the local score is -0.58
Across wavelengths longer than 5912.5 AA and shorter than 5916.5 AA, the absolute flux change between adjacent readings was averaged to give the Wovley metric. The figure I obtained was 0.09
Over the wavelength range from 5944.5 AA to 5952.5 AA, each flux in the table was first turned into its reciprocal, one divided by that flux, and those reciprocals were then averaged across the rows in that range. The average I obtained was 0.130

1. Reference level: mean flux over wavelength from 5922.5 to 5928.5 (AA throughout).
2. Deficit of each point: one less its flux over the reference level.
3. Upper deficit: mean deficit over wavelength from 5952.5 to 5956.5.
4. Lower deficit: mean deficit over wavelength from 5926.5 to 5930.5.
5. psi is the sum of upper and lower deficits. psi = 0.201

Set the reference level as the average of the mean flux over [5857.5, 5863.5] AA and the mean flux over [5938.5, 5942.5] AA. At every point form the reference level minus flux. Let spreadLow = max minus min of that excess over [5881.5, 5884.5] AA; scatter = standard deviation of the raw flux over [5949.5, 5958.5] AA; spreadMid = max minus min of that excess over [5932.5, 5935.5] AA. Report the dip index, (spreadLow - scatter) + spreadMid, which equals 0.3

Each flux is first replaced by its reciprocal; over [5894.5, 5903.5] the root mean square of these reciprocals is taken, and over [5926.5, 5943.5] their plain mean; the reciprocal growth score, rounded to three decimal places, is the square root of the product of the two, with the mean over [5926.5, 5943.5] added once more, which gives 0.253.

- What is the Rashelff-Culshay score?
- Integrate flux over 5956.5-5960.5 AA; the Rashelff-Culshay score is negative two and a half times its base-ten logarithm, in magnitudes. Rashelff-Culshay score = -3.66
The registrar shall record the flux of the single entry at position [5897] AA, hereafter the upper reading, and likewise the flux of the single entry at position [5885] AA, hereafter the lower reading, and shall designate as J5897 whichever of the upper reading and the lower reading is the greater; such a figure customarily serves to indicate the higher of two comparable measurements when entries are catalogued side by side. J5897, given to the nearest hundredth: 8.19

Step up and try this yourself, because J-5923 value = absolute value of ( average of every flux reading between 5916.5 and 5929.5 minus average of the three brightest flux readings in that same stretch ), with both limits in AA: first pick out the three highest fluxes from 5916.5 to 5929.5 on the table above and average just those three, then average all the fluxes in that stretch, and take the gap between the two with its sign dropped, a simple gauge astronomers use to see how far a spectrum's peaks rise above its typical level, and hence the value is 0.65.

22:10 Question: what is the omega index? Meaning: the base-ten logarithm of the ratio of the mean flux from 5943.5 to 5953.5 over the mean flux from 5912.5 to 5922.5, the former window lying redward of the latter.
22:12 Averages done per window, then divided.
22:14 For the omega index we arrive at -0.013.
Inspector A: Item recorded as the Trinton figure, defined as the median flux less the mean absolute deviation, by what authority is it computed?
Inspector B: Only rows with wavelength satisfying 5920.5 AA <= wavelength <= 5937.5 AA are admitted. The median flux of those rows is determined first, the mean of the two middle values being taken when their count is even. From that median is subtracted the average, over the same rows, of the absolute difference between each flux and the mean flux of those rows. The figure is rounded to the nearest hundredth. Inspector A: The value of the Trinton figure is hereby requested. 7.72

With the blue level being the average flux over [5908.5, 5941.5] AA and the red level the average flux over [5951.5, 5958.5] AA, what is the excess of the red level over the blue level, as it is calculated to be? -0.7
